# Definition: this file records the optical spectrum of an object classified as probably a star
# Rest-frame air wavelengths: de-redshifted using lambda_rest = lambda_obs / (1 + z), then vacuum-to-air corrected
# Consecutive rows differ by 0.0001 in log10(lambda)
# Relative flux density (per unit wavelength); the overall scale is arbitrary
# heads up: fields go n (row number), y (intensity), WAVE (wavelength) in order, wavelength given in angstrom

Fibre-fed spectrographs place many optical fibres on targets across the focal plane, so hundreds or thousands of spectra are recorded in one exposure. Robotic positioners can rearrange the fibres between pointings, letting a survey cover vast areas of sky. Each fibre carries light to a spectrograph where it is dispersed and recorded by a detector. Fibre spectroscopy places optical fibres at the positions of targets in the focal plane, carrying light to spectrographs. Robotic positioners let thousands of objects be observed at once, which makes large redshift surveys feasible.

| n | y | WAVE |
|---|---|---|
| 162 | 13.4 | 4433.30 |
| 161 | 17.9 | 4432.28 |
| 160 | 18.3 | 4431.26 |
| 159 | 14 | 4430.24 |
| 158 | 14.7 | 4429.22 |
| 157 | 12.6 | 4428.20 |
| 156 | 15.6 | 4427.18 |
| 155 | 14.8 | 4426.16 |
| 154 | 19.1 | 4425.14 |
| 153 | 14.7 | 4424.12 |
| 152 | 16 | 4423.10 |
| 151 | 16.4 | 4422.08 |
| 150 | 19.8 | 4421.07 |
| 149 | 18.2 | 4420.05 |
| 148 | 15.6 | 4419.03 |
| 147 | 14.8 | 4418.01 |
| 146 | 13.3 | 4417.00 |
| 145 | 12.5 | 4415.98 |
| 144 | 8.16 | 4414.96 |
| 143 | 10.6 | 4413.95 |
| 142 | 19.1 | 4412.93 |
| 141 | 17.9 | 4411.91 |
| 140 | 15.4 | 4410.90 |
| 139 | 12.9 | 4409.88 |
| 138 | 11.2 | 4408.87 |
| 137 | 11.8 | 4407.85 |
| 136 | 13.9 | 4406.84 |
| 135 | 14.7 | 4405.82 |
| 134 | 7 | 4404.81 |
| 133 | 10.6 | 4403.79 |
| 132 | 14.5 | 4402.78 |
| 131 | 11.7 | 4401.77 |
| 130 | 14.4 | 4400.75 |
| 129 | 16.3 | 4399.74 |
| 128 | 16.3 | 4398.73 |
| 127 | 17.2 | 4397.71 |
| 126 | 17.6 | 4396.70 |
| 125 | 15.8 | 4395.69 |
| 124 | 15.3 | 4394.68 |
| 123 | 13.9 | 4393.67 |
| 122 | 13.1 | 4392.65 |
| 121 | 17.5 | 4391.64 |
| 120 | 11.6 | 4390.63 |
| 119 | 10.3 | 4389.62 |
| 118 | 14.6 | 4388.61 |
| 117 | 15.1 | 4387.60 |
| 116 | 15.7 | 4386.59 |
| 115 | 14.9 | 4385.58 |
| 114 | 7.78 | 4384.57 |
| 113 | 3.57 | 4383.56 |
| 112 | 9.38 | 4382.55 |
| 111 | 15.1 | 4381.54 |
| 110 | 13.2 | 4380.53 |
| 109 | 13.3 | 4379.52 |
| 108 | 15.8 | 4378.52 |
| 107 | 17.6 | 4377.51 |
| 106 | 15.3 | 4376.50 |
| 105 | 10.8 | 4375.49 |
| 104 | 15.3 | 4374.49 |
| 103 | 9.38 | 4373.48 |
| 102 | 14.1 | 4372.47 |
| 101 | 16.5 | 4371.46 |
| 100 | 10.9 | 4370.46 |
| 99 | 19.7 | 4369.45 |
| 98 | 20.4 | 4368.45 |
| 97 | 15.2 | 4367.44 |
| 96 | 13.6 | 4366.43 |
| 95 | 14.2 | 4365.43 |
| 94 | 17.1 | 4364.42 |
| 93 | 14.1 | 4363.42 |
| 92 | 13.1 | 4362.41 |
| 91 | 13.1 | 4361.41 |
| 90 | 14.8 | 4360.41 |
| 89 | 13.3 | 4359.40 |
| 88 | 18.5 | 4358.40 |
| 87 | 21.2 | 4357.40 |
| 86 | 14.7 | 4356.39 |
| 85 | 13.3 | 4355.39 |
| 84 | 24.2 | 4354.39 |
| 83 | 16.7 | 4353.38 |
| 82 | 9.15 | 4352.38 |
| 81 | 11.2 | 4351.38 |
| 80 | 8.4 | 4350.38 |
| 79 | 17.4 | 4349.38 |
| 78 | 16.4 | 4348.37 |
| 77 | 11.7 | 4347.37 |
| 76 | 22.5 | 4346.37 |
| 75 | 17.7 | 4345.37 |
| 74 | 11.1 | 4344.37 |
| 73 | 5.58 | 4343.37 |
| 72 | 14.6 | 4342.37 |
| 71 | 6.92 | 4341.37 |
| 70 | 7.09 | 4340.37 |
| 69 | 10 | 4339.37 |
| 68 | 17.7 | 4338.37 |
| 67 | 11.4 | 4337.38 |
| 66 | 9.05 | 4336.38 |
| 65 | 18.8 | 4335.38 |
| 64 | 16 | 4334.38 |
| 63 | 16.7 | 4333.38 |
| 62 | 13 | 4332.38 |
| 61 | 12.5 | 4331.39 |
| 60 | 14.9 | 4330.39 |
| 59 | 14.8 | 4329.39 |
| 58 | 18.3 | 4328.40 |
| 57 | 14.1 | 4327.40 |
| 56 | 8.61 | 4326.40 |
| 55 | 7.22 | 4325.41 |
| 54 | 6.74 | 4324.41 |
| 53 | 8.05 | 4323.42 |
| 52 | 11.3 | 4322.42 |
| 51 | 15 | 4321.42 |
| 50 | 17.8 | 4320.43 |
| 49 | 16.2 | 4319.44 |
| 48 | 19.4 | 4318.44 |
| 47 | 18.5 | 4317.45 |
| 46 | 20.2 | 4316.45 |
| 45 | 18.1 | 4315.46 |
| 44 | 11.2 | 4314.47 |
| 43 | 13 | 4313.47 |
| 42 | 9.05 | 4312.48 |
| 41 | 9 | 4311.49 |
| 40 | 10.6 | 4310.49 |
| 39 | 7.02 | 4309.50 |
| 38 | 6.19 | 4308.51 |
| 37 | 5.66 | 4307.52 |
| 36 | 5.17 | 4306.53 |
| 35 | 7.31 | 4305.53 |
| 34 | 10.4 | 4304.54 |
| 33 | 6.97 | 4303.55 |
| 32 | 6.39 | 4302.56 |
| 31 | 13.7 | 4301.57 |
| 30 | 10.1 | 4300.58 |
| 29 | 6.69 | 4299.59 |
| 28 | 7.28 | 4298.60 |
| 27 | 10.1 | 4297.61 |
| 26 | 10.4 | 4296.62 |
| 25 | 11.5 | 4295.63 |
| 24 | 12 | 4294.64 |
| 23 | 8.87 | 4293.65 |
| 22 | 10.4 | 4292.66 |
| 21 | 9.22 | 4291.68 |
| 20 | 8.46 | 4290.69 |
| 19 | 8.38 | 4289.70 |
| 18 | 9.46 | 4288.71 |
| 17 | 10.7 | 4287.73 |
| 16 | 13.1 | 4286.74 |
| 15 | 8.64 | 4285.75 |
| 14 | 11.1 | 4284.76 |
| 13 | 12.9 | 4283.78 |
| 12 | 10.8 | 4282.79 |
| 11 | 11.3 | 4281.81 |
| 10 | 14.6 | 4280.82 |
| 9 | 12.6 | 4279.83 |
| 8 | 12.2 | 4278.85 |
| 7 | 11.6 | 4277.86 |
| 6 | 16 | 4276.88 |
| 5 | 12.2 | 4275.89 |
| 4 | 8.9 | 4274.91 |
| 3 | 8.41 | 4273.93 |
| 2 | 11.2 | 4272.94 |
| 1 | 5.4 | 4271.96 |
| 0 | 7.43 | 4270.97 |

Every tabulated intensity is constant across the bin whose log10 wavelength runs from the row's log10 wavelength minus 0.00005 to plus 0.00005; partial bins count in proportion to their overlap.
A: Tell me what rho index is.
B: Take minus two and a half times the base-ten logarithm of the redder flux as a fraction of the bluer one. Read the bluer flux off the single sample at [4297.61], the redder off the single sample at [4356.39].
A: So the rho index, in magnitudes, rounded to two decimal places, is -0.41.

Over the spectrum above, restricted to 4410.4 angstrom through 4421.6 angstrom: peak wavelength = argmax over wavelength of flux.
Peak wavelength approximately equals 4421.07 angstrom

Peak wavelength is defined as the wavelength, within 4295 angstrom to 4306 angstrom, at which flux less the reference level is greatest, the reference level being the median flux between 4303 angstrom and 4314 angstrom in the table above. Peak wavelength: 4301.57 angstrom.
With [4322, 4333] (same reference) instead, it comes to 4328.40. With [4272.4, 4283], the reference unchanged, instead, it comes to 4276.88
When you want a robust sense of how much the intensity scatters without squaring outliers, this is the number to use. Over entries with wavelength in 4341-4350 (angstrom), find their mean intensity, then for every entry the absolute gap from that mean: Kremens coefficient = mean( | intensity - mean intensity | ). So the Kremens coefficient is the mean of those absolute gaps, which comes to 4.4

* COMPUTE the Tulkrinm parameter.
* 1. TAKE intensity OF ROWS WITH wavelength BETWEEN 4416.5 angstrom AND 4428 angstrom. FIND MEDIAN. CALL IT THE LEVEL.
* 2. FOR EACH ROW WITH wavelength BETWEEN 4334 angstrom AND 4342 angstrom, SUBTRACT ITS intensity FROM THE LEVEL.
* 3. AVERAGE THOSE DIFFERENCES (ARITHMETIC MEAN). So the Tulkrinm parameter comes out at 3.5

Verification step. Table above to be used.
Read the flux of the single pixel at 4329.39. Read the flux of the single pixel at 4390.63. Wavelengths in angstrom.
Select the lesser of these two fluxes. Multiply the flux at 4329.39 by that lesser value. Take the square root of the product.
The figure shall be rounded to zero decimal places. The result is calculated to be 13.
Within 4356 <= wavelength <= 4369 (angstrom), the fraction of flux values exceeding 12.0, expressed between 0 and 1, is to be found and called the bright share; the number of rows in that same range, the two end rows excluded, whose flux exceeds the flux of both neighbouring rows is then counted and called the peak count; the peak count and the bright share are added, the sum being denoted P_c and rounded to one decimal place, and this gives 4.0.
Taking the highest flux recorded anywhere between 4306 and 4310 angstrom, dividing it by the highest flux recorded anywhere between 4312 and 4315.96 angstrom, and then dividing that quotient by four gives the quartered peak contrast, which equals 0.10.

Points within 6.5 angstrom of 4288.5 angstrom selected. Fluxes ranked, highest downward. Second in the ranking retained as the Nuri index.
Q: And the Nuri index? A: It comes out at 12.9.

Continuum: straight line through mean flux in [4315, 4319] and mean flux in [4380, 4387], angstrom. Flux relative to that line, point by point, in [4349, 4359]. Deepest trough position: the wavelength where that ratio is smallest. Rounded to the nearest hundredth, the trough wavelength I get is 4350.38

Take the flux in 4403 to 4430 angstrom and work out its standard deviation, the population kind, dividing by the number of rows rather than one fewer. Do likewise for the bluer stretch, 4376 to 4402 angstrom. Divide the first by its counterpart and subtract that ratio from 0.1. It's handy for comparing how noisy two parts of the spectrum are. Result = -0.88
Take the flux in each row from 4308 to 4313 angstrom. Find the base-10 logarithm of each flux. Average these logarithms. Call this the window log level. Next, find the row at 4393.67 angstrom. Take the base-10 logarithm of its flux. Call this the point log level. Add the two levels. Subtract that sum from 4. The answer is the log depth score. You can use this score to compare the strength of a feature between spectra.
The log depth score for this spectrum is 1.94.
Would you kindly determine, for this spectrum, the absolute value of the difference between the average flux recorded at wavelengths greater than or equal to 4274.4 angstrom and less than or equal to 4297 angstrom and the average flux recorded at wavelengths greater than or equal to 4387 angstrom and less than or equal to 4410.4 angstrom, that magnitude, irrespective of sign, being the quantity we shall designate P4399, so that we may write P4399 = 2.7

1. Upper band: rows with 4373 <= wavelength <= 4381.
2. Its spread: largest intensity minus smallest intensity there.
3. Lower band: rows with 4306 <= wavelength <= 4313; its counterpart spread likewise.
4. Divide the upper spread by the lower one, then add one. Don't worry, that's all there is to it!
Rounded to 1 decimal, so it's 2.5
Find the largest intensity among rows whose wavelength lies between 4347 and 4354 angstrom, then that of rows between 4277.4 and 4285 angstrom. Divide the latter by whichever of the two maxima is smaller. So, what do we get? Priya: 1.00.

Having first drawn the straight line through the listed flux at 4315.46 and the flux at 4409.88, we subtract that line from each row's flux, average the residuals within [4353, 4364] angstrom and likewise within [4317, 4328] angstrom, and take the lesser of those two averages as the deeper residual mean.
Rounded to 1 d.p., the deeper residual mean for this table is -4.7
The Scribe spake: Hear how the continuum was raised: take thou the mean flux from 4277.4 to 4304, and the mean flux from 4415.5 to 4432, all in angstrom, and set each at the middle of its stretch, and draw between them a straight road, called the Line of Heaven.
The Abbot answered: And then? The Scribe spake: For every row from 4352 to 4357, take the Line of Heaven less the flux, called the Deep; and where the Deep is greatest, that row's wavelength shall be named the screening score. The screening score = 4352.38 angstrom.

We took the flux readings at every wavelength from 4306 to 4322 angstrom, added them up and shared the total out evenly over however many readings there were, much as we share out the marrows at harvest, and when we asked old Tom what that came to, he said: 12.6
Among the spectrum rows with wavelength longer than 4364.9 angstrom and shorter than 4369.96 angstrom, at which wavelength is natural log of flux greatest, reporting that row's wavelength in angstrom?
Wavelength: 4368.45 angstrom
